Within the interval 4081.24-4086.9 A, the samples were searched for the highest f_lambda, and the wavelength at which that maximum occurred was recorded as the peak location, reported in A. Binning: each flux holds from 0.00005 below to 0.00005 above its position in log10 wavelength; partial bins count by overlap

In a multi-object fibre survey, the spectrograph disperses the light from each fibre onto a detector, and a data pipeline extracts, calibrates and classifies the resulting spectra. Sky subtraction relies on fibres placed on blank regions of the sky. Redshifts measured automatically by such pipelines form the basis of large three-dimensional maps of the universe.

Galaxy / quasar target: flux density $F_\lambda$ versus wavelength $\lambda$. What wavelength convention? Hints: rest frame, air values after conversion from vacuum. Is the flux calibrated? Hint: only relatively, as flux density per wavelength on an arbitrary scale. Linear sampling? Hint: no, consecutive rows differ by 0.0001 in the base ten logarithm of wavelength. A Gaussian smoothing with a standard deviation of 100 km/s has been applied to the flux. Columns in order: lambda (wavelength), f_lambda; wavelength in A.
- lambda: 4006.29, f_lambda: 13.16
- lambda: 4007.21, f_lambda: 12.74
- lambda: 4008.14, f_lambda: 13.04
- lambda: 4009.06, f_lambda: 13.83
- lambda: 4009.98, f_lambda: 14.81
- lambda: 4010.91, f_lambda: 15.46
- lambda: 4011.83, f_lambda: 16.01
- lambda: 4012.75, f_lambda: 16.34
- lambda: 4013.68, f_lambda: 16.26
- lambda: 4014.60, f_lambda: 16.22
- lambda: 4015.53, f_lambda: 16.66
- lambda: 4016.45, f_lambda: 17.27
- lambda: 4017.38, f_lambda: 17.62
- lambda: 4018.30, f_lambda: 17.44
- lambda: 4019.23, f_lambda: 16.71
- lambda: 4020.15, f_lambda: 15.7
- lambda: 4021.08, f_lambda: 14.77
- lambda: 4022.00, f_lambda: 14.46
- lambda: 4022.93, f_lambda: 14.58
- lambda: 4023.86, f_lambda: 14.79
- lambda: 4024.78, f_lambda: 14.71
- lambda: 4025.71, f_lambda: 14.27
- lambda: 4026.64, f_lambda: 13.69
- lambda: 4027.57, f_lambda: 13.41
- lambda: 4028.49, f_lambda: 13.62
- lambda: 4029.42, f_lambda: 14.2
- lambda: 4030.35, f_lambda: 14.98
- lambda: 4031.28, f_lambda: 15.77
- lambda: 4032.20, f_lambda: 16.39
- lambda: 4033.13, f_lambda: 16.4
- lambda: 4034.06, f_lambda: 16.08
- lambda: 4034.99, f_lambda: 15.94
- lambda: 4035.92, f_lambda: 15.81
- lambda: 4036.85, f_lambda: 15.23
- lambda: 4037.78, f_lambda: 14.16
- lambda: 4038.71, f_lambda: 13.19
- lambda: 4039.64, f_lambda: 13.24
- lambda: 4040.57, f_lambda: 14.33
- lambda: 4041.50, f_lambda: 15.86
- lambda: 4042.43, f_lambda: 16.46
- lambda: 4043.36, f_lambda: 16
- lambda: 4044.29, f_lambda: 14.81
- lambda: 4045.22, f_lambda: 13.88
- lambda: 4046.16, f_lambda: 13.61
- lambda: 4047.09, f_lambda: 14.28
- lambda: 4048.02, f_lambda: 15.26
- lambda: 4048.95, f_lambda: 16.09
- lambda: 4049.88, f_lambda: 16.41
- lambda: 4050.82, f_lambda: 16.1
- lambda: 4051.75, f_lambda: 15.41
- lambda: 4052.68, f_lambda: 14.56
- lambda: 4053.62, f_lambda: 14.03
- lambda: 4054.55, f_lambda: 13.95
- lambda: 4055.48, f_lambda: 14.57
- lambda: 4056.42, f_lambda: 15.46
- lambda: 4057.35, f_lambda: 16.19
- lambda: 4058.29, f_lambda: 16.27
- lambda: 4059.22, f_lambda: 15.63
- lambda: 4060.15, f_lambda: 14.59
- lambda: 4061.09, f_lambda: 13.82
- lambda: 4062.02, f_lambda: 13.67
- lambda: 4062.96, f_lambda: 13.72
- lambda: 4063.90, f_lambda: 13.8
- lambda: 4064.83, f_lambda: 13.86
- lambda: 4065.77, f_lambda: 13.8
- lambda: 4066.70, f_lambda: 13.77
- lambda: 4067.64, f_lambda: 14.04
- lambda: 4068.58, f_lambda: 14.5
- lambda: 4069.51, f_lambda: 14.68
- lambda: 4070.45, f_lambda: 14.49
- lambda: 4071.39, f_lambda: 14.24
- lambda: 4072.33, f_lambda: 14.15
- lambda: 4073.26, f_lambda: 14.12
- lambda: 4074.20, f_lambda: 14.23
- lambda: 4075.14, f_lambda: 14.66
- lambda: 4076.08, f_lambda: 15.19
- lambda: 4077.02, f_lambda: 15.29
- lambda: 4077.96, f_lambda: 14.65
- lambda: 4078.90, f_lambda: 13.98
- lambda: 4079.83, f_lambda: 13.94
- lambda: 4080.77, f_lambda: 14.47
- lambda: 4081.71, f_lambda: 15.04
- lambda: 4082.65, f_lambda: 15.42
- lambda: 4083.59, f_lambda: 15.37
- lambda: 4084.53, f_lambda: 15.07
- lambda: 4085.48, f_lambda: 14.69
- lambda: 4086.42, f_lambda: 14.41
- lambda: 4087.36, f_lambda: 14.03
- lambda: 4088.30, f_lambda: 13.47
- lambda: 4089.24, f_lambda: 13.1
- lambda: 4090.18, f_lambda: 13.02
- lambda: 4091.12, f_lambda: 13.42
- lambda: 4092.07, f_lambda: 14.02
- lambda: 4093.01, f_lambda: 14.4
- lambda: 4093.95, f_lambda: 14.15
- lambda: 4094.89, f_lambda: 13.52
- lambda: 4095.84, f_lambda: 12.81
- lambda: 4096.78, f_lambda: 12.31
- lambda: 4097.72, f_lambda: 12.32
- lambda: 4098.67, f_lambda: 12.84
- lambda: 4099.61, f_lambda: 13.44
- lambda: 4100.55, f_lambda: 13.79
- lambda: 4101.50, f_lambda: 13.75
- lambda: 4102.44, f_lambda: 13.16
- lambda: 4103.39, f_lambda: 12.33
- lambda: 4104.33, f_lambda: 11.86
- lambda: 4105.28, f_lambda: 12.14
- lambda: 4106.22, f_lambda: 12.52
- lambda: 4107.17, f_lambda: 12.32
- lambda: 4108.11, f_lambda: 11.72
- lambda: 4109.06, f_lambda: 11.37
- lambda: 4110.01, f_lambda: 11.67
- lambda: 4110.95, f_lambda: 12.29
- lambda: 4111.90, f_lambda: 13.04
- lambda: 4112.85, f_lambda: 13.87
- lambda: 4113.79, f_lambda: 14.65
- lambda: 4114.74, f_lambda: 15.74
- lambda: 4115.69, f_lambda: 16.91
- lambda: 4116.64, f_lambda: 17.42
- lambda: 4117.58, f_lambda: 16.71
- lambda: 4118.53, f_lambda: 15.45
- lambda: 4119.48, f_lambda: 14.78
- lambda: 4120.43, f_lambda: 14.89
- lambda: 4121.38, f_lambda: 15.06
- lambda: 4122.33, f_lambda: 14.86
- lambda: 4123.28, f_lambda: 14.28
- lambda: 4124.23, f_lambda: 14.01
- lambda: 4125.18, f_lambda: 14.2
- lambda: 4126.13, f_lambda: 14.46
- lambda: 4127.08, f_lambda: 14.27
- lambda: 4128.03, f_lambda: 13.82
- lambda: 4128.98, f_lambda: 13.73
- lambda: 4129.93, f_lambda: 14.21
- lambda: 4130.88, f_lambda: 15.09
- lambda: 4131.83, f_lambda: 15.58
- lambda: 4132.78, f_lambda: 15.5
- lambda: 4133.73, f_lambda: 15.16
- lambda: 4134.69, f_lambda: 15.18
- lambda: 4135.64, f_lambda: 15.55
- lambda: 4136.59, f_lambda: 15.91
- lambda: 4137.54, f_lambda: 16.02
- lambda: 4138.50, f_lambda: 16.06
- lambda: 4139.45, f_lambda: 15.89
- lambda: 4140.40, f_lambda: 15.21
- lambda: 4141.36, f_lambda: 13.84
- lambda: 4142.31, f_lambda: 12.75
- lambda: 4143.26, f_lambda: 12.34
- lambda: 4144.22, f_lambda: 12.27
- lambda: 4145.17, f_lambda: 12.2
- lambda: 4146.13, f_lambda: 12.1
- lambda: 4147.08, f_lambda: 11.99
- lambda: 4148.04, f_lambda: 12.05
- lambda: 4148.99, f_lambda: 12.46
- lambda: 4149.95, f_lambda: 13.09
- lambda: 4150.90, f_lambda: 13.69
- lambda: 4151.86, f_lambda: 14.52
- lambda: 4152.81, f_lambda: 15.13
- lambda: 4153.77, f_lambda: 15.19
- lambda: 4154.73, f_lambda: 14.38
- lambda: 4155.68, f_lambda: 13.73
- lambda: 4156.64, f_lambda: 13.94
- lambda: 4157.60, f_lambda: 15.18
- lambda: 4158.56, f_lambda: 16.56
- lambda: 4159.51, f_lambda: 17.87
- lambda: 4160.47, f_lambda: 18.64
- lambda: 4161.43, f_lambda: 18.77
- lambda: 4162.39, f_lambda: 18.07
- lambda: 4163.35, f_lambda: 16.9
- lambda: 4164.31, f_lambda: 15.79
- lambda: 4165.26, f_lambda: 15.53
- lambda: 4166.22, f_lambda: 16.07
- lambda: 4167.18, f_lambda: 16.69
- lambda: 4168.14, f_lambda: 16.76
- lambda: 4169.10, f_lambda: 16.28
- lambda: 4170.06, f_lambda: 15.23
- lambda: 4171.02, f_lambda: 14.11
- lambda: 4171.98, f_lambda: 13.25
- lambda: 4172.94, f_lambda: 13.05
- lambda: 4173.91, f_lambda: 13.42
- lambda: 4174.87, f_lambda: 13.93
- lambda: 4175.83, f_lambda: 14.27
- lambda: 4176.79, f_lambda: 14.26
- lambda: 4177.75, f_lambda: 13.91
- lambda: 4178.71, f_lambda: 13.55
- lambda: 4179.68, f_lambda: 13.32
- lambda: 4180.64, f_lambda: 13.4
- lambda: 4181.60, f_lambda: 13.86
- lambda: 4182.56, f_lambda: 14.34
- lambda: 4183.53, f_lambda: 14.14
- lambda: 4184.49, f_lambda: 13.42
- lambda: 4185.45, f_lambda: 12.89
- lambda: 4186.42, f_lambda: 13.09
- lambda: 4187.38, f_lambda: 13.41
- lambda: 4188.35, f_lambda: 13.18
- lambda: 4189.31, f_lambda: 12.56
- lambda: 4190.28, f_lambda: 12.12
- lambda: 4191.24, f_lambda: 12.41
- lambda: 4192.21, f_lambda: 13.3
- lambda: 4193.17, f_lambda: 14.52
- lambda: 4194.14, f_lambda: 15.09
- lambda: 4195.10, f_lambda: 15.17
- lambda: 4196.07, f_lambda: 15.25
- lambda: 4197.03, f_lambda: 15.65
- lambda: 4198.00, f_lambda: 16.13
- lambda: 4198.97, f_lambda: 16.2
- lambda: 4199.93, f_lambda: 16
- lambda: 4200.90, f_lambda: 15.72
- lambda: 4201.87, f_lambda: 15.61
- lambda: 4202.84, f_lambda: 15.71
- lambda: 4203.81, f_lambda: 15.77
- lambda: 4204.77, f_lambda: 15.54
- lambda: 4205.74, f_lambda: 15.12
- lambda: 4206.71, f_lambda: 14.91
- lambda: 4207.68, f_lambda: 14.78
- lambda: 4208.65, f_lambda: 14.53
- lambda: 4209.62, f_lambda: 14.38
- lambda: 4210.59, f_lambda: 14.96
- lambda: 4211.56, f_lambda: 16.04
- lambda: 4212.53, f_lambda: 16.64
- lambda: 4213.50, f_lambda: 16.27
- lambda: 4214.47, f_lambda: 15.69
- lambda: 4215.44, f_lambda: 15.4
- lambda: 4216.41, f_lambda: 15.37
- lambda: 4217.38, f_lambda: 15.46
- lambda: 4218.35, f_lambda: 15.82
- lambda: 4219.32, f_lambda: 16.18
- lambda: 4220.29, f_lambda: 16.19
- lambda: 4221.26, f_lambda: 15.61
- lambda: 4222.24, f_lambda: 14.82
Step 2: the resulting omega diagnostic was 4082.65 A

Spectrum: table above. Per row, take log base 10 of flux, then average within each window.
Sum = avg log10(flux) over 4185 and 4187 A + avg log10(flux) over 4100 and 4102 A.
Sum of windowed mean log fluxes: 2.25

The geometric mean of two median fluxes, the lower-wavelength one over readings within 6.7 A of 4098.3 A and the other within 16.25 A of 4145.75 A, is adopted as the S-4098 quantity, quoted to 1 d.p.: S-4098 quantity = 14.2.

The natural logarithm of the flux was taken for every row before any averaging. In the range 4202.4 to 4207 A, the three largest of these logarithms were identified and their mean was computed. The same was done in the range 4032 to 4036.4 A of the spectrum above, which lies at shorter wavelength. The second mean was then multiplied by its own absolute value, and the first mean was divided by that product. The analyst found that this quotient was 0.353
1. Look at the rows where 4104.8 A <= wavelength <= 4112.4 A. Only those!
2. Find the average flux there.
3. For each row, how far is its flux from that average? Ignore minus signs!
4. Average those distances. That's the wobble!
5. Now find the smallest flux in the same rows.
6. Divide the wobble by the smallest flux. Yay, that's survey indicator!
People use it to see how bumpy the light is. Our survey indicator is 0.0361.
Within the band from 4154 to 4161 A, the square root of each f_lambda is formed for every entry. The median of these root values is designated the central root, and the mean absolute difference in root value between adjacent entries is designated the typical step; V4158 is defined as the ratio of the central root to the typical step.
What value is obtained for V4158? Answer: 33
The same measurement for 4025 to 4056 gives 50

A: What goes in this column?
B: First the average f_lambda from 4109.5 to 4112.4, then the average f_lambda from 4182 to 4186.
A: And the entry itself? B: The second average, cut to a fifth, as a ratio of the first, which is 0.222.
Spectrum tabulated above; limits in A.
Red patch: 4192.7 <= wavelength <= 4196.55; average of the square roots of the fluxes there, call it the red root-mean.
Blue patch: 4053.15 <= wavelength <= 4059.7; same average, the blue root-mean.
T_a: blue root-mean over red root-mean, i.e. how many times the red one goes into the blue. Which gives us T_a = 1.005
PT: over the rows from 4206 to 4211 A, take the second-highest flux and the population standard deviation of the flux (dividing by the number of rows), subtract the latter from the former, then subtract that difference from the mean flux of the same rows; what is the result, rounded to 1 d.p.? 0.0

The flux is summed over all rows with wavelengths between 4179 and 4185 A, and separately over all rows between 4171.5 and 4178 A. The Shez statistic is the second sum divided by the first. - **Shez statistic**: 1.2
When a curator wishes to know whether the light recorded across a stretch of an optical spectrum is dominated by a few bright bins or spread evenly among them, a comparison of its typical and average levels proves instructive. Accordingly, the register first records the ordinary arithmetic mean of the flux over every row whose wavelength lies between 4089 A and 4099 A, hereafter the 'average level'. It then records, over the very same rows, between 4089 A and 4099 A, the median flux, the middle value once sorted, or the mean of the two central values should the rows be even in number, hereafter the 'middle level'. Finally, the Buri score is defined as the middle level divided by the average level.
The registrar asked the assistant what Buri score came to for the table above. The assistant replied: 0.99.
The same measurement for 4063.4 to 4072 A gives 0.99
